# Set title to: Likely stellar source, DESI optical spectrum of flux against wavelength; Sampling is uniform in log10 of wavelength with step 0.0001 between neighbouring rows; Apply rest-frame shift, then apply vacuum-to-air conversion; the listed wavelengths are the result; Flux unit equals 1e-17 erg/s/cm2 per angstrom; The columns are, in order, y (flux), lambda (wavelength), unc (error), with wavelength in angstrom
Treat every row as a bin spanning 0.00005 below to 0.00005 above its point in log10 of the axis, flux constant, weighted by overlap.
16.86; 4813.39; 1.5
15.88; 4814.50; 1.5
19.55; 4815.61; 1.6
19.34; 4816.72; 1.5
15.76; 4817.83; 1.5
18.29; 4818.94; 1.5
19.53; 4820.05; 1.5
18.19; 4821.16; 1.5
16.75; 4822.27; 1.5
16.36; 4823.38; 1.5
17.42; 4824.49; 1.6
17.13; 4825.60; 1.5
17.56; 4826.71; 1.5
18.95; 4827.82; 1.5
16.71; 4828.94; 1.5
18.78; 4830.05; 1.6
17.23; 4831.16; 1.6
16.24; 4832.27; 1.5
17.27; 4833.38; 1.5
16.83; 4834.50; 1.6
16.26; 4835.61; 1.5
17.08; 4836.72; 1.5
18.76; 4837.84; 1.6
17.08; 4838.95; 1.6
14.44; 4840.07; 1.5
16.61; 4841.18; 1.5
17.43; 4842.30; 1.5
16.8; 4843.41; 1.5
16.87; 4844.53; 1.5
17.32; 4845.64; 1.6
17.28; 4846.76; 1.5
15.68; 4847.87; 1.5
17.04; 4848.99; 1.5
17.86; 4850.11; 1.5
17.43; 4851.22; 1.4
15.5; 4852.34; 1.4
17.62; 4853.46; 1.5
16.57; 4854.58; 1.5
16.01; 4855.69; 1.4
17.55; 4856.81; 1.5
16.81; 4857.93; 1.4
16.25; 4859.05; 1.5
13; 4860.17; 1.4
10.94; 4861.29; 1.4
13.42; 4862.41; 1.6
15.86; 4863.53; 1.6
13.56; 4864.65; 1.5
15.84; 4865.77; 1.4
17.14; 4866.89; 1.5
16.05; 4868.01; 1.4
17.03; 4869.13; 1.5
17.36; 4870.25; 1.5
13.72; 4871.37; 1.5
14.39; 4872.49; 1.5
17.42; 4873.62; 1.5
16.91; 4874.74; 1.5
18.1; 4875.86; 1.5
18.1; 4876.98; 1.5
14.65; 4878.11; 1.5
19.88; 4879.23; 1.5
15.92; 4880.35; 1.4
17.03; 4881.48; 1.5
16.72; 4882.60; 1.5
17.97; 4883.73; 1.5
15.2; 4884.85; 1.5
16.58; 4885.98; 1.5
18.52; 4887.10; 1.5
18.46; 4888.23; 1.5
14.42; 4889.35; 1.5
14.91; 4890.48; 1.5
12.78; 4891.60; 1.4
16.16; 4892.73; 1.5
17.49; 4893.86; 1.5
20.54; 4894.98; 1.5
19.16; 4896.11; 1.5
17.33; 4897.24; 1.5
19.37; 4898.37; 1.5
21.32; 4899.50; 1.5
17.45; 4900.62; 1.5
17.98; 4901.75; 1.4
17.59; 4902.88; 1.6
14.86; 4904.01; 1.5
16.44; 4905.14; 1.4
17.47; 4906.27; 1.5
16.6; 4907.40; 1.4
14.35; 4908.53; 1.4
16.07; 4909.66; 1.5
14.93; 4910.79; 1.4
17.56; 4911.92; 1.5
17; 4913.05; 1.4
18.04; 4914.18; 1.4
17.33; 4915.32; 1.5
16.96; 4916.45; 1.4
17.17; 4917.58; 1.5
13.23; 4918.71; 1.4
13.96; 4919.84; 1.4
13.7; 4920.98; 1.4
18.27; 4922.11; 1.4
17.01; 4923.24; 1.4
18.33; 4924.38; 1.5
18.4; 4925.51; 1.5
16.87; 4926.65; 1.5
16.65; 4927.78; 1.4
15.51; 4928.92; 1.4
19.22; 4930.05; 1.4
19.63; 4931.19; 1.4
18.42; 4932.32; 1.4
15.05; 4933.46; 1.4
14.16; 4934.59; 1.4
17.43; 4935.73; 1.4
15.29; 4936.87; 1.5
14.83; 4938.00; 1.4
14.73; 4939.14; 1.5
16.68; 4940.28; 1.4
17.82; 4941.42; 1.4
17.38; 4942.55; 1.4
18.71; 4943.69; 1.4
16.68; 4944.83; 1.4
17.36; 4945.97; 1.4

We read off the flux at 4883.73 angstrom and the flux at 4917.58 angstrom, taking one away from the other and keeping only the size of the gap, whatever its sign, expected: 0.80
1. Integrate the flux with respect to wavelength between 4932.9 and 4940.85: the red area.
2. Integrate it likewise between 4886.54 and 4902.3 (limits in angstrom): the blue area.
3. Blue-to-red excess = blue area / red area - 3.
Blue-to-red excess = -0.75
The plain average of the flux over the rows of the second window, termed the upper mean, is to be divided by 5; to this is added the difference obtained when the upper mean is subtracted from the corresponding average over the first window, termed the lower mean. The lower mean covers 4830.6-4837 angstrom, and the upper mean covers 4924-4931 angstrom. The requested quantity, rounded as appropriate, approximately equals 2.8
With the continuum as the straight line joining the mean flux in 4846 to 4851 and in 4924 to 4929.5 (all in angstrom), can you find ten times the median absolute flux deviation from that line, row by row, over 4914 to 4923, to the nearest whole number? 10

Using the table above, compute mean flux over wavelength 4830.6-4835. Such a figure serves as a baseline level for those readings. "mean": 16.9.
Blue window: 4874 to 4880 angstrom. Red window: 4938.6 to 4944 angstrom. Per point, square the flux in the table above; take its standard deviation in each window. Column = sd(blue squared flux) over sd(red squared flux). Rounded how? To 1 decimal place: 1.3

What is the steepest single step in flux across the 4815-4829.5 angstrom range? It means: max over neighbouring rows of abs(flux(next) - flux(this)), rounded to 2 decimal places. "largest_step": 3.58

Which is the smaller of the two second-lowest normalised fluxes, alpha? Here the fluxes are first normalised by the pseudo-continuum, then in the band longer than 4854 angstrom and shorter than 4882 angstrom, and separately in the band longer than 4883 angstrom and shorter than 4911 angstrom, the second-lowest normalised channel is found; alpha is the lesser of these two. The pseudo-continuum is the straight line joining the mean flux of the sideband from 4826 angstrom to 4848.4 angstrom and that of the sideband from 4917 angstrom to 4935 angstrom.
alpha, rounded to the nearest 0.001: 0.767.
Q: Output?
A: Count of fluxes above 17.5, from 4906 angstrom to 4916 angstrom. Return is 2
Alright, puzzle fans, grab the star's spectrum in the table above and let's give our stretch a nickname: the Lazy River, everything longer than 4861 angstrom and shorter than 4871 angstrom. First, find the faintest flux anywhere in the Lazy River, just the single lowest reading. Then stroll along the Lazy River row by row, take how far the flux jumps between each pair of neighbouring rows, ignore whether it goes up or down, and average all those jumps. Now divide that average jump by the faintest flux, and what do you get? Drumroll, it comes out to 0.151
